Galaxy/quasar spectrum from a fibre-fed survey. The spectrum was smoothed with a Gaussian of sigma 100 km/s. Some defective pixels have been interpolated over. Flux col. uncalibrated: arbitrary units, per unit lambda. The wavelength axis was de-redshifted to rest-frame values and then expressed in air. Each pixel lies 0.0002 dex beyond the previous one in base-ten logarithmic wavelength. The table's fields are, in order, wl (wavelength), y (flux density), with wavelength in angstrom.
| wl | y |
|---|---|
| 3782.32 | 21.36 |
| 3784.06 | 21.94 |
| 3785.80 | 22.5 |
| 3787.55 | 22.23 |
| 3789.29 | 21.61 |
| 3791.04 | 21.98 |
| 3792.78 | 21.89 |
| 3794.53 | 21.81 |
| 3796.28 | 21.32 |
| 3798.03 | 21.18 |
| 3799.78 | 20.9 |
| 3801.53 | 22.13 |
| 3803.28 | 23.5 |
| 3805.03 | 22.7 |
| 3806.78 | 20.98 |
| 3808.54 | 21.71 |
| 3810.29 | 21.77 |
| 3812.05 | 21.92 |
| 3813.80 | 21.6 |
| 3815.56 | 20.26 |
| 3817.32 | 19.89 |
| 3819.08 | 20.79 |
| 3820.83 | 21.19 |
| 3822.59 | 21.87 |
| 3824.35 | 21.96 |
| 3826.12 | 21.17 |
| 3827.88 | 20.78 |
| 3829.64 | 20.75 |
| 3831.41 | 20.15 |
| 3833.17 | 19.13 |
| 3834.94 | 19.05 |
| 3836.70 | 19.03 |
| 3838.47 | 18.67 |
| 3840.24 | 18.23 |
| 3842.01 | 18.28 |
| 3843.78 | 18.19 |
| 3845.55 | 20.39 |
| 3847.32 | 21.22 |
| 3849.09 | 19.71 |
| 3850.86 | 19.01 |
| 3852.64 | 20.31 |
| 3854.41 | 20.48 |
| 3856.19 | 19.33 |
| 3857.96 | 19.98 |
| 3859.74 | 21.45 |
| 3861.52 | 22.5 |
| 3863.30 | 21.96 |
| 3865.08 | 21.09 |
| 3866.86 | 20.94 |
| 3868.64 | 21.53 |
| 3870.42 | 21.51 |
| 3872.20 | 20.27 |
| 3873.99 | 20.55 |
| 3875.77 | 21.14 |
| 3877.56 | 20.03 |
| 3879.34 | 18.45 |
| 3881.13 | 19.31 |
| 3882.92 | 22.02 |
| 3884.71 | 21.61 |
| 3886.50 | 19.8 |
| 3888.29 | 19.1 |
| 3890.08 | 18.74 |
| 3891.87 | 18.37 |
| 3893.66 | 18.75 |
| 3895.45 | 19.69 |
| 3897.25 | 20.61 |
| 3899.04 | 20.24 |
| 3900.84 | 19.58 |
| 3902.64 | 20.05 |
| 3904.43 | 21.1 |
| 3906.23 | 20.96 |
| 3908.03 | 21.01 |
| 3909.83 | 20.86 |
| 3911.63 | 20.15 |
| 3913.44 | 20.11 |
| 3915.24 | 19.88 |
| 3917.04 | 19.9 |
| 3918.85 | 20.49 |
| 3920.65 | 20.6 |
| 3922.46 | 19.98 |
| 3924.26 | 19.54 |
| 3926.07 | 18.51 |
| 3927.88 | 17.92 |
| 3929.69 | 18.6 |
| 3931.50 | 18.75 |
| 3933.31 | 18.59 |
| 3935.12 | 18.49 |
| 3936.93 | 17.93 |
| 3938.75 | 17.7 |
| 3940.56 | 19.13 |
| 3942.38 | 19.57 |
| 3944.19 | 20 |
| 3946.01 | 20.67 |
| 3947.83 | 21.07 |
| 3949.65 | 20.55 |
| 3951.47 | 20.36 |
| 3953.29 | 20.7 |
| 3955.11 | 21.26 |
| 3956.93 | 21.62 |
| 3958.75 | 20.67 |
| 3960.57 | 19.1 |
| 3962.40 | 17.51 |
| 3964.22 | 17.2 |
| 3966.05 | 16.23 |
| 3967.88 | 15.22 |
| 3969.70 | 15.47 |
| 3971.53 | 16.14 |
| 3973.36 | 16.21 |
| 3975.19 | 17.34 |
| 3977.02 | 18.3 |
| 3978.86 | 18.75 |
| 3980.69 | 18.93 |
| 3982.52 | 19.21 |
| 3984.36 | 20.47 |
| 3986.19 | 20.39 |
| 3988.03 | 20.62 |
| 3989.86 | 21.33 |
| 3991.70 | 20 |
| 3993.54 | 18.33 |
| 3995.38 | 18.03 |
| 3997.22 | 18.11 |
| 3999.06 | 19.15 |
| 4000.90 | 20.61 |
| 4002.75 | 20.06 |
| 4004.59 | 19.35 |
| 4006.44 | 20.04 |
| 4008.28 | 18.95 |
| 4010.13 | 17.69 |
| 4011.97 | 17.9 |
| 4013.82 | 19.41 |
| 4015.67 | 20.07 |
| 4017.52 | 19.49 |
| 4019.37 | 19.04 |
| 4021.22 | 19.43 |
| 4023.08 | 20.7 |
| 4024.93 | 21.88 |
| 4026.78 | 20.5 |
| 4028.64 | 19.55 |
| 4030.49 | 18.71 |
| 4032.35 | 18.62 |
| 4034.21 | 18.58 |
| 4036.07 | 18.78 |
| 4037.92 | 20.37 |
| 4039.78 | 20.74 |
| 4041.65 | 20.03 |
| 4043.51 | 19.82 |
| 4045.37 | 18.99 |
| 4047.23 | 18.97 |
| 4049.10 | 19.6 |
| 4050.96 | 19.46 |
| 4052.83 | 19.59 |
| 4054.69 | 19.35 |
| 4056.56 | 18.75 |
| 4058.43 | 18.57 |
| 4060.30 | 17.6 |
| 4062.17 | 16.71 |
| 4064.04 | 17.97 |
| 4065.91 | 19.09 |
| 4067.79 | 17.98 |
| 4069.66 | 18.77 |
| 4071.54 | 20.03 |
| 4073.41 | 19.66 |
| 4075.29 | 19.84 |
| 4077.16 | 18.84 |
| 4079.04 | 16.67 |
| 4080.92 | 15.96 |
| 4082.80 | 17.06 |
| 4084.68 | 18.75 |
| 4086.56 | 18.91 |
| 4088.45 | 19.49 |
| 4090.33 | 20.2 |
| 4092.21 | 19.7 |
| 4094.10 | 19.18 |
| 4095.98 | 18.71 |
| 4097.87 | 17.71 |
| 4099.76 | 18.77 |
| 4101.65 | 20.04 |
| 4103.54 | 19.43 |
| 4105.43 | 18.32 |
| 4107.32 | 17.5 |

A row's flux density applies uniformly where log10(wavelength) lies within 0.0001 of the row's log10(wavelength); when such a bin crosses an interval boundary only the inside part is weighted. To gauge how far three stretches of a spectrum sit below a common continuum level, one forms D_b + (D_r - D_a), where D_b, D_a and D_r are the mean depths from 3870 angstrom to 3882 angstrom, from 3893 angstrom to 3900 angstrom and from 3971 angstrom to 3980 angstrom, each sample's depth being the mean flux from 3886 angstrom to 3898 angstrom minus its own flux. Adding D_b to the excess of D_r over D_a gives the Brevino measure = 2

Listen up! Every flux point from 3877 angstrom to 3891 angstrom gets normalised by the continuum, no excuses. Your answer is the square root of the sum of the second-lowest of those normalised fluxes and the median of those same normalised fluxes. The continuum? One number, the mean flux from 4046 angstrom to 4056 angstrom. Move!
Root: 1.41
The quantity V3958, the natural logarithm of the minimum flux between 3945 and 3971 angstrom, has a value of 2.72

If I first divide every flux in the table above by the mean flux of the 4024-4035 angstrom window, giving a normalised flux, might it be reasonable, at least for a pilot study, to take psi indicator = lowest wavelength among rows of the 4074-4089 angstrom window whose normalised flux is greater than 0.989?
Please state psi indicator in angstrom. 4075.29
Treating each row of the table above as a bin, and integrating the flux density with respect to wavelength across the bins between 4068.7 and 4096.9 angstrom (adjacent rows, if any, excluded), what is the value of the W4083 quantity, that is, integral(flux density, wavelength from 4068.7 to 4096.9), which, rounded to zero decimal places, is 530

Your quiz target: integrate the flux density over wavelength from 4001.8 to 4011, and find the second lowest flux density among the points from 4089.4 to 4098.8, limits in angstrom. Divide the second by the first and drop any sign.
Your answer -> 0.106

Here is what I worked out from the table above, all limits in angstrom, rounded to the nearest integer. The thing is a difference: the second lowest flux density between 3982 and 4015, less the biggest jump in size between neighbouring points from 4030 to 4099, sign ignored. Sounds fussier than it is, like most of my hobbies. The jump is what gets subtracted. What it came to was 16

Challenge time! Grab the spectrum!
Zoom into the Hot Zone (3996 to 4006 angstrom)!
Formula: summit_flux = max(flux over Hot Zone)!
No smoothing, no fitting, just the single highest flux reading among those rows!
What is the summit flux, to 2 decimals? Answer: 20.61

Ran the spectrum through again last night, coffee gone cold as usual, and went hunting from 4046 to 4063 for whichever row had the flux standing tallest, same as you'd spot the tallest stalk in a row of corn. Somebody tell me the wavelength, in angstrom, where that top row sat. 4049.10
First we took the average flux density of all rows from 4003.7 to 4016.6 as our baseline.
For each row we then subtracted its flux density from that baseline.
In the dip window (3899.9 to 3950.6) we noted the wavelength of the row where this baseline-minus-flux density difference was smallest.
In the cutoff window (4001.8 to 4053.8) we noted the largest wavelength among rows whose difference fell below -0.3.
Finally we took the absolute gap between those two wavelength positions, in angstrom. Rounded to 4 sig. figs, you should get 148.4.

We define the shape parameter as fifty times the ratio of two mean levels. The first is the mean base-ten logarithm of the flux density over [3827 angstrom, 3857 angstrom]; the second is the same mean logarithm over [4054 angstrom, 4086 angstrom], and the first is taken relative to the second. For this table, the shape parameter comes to 51.1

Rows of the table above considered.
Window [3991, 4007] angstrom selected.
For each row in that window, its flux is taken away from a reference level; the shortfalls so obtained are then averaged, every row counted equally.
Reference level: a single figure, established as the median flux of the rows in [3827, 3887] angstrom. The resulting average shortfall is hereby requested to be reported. 1.0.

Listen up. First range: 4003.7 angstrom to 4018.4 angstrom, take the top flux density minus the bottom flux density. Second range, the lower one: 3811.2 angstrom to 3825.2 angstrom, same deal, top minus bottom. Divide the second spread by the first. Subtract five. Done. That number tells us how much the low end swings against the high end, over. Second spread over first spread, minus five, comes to -4.1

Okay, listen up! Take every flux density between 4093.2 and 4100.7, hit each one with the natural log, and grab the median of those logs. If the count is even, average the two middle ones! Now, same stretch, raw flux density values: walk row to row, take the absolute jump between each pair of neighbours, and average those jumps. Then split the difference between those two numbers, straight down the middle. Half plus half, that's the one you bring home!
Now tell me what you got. 1.89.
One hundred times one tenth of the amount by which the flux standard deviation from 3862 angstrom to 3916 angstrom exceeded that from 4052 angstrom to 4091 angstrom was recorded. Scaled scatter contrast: -2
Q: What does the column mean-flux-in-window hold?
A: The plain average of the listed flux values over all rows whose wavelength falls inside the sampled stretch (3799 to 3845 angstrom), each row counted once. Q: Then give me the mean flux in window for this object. 20.6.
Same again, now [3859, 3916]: 20.4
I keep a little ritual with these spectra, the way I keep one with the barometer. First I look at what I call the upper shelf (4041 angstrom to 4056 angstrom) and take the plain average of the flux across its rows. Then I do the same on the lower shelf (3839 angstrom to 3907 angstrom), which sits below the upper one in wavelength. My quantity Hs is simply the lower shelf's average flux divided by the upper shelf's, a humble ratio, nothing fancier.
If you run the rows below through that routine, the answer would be 1.04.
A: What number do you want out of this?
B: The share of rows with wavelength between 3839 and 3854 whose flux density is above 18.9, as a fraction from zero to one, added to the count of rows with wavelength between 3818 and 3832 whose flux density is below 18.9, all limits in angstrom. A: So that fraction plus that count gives 1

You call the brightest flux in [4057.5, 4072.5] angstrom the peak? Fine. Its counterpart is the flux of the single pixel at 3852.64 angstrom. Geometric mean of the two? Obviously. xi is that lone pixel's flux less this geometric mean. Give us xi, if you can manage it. 0.1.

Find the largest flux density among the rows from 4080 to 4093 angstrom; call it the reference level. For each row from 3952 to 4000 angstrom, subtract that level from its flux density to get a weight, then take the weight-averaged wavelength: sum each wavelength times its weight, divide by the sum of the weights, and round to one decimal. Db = 3975.5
